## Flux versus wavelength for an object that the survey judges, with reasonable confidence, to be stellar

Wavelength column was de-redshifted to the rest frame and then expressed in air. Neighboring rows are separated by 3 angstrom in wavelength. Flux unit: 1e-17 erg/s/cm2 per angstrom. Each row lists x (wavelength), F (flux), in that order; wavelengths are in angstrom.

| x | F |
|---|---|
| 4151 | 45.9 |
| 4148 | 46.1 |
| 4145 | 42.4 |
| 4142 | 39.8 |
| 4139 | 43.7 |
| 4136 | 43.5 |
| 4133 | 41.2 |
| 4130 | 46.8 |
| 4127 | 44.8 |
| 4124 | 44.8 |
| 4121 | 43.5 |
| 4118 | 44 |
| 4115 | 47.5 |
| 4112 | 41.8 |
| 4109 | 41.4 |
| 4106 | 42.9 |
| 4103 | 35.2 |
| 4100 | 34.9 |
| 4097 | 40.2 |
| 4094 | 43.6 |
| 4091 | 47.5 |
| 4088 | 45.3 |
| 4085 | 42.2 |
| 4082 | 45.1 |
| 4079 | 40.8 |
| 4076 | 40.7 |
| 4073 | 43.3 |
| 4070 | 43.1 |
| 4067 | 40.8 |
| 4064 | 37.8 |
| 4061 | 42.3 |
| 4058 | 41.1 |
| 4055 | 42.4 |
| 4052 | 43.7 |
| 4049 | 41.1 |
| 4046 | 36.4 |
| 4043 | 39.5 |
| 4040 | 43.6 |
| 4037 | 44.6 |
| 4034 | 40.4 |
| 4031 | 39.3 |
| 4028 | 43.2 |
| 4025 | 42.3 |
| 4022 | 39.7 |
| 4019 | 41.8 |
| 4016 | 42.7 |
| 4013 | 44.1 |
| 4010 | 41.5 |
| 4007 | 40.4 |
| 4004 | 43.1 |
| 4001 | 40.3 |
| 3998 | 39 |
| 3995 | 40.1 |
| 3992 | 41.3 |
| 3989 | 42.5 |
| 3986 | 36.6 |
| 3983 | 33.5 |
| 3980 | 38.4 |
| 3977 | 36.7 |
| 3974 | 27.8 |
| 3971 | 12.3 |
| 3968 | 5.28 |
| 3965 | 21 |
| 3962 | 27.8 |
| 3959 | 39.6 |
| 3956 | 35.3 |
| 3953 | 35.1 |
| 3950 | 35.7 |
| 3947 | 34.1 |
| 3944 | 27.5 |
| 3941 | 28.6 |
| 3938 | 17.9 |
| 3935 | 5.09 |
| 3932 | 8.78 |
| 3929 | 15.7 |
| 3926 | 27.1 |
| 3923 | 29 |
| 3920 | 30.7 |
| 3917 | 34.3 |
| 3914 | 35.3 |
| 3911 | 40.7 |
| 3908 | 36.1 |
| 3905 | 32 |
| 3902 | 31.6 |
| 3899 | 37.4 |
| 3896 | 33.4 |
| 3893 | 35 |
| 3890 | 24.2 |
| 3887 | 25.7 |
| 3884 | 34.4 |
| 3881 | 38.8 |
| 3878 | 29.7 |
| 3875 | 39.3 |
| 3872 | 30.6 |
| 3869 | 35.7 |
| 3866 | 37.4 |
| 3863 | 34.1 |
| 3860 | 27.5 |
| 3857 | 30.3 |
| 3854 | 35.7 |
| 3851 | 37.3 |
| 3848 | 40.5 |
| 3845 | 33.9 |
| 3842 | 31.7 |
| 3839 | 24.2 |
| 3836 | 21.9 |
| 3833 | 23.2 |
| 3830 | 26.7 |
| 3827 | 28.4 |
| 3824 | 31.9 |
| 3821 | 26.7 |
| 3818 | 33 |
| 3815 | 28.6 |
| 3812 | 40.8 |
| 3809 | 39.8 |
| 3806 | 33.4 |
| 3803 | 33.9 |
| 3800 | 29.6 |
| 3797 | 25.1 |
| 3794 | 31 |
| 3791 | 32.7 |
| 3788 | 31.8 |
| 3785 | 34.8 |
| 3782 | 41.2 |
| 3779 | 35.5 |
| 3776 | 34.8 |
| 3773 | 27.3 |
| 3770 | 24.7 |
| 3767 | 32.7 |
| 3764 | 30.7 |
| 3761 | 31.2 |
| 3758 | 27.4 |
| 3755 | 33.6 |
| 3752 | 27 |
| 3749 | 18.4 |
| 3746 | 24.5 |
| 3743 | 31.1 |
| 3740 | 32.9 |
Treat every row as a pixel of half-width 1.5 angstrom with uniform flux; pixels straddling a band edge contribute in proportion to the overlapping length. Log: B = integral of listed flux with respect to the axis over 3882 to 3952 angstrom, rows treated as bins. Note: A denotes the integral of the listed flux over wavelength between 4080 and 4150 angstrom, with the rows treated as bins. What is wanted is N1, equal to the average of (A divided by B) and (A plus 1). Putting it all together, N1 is 1505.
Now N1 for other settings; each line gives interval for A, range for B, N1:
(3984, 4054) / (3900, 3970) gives 1441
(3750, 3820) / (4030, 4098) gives 1123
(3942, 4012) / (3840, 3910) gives 1181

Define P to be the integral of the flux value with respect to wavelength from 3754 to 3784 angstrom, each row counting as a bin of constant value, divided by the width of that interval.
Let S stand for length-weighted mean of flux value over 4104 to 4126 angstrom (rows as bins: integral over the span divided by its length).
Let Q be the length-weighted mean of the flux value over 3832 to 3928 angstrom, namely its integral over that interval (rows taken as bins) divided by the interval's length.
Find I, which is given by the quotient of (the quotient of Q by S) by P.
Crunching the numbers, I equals 0.023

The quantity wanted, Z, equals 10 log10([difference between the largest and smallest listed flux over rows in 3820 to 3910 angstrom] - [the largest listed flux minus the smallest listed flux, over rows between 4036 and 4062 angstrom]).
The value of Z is 10.2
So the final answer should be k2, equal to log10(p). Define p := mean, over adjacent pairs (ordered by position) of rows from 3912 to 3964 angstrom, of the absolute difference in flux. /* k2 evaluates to 0.70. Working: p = 5.0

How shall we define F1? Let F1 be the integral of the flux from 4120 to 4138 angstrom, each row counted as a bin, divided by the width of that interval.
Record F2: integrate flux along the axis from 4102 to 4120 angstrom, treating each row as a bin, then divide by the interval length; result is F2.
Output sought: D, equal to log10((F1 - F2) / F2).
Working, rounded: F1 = 44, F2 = 42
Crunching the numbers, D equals -1.4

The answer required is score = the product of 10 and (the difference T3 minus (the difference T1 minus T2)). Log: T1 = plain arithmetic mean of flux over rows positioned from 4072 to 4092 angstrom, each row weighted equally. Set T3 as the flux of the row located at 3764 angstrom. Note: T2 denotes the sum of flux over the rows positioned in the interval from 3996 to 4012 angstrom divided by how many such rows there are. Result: 280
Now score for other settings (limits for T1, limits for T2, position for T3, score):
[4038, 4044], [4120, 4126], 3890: 268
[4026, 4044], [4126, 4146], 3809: 412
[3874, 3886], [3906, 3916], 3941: 304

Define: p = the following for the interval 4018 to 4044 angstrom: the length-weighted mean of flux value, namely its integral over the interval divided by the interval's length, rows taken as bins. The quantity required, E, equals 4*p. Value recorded 167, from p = 42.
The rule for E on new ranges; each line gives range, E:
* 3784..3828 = 128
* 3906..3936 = 107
